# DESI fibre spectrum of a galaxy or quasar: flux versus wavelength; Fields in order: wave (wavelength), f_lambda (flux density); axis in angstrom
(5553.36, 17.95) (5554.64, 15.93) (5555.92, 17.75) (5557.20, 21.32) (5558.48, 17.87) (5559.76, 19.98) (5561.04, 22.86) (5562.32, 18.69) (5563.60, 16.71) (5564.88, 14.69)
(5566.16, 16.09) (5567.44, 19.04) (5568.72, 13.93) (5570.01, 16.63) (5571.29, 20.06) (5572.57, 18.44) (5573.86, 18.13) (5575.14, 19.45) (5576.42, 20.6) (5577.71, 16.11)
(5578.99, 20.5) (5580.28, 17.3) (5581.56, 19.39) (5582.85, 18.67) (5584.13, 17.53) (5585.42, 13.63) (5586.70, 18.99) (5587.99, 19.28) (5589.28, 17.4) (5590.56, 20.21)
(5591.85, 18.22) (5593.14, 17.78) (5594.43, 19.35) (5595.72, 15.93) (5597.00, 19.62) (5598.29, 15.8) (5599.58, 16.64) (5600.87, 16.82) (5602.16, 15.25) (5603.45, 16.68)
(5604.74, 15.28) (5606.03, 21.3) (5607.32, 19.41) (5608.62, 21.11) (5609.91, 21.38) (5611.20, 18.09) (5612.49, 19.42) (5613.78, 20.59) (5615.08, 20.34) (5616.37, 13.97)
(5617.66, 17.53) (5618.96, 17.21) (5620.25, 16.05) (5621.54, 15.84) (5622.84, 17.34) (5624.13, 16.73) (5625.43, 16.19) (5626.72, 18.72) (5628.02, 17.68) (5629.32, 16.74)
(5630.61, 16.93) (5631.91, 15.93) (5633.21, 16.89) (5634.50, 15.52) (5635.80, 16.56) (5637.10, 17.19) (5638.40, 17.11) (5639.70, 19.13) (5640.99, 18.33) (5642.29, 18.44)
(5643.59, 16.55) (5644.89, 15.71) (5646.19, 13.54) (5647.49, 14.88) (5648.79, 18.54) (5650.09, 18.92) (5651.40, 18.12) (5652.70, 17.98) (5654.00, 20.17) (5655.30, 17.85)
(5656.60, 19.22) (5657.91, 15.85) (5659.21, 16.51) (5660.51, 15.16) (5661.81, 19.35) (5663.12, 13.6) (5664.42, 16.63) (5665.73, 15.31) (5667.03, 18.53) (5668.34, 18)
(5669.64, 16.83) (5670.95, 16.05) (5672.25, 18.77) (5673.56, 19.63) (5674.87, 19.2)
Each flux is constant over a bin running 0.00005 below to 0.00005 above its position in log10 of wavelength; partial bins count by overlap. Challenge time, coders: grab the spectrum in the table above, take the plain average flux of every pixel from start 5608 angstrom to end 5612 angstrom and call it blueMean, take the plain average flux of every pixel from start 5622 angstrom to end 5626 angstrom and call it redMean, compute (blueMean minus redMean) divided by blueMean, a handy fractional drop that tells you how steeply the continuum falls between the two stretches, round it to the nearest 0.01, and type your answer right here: 0.17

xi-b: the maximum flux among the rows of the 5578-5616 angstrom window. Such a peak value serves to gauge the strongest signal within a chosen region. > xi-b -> 21.38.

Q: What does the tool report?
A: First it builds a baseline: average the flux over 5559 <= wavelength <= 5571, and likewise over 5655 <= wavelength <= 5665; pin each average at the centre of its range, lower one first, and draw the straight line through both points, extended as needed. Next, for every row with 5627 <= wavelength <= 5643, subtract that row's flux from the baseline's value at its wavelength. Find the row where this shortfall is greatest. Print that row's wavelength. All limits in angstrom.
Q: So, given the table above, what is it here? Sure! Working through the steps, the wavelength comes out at 5634.50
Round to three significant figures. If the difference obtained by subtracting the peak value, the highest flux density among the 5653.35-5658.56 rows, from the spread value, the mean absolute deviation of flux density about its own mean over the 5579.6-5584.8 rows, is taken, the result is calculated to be -19.4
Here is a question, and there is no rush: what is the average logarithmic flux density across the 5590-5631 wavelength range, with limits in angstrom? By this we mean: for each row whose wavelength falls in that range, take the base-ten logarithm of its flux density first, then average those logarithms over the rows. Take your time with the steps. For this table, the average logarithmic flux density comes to 1.25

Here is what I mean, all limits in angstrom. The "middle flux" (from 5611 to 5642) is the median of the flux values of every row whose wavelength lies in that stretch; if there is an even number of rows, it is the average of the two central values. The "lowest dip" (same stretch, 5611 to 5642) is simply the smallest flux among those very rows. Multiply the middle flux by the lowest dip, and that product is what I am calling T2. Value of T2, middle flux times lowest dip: 240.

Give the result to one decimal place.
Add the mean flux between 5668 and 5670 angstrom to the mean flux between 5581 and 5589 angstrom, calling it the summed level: 35.3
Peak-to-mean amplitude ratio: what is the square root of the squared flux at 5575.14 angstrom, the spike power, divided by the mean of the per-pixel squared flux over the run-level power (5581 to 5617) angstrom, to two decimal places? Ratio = 1.06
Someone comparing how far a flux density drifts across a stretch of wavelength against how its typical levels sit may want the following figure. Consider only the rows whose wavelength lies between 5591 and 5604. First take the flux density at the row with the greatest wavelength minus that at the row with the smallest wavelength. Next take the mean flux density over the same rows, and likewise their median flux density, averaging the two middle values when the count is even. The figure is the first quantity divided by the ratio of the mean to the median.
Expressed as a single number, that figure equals -1.5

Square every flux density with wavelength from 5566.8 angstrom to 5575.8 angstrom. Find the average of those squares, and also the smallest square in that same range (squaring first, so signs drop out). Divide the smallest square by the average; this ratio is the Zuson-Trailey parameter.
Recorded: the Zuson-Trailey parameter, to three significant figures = 0.595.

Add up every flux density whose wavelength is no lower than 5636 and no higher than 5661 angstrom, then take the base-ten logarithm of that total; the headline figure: 2.517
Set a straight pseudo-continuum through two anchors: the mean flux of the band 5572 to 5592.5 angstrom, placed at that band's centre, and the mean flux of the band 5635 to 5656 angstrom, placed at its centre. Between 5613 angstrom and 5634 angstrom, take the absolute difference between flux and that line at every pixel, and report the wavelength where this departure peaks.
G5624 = 5616.37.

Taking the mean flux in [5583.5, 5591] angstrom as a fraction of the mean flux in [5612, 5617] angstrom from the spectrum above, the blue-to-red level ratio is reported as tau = 0.96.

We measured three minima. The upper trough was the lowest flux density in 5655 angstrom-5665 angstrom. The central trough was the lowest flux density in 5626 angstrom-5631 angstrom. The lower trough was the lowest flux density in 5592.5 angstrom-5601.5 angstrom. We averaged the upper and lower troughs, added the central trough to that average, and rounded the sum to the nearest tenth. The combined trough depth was 31.4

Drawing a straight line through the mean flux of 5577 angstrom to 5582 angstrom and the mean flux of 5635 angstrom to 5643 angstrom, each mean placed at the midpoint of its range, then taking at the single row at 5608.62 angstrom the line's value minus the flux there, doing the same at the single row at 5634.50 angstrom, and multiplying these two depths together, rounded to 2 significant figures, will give -7.0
